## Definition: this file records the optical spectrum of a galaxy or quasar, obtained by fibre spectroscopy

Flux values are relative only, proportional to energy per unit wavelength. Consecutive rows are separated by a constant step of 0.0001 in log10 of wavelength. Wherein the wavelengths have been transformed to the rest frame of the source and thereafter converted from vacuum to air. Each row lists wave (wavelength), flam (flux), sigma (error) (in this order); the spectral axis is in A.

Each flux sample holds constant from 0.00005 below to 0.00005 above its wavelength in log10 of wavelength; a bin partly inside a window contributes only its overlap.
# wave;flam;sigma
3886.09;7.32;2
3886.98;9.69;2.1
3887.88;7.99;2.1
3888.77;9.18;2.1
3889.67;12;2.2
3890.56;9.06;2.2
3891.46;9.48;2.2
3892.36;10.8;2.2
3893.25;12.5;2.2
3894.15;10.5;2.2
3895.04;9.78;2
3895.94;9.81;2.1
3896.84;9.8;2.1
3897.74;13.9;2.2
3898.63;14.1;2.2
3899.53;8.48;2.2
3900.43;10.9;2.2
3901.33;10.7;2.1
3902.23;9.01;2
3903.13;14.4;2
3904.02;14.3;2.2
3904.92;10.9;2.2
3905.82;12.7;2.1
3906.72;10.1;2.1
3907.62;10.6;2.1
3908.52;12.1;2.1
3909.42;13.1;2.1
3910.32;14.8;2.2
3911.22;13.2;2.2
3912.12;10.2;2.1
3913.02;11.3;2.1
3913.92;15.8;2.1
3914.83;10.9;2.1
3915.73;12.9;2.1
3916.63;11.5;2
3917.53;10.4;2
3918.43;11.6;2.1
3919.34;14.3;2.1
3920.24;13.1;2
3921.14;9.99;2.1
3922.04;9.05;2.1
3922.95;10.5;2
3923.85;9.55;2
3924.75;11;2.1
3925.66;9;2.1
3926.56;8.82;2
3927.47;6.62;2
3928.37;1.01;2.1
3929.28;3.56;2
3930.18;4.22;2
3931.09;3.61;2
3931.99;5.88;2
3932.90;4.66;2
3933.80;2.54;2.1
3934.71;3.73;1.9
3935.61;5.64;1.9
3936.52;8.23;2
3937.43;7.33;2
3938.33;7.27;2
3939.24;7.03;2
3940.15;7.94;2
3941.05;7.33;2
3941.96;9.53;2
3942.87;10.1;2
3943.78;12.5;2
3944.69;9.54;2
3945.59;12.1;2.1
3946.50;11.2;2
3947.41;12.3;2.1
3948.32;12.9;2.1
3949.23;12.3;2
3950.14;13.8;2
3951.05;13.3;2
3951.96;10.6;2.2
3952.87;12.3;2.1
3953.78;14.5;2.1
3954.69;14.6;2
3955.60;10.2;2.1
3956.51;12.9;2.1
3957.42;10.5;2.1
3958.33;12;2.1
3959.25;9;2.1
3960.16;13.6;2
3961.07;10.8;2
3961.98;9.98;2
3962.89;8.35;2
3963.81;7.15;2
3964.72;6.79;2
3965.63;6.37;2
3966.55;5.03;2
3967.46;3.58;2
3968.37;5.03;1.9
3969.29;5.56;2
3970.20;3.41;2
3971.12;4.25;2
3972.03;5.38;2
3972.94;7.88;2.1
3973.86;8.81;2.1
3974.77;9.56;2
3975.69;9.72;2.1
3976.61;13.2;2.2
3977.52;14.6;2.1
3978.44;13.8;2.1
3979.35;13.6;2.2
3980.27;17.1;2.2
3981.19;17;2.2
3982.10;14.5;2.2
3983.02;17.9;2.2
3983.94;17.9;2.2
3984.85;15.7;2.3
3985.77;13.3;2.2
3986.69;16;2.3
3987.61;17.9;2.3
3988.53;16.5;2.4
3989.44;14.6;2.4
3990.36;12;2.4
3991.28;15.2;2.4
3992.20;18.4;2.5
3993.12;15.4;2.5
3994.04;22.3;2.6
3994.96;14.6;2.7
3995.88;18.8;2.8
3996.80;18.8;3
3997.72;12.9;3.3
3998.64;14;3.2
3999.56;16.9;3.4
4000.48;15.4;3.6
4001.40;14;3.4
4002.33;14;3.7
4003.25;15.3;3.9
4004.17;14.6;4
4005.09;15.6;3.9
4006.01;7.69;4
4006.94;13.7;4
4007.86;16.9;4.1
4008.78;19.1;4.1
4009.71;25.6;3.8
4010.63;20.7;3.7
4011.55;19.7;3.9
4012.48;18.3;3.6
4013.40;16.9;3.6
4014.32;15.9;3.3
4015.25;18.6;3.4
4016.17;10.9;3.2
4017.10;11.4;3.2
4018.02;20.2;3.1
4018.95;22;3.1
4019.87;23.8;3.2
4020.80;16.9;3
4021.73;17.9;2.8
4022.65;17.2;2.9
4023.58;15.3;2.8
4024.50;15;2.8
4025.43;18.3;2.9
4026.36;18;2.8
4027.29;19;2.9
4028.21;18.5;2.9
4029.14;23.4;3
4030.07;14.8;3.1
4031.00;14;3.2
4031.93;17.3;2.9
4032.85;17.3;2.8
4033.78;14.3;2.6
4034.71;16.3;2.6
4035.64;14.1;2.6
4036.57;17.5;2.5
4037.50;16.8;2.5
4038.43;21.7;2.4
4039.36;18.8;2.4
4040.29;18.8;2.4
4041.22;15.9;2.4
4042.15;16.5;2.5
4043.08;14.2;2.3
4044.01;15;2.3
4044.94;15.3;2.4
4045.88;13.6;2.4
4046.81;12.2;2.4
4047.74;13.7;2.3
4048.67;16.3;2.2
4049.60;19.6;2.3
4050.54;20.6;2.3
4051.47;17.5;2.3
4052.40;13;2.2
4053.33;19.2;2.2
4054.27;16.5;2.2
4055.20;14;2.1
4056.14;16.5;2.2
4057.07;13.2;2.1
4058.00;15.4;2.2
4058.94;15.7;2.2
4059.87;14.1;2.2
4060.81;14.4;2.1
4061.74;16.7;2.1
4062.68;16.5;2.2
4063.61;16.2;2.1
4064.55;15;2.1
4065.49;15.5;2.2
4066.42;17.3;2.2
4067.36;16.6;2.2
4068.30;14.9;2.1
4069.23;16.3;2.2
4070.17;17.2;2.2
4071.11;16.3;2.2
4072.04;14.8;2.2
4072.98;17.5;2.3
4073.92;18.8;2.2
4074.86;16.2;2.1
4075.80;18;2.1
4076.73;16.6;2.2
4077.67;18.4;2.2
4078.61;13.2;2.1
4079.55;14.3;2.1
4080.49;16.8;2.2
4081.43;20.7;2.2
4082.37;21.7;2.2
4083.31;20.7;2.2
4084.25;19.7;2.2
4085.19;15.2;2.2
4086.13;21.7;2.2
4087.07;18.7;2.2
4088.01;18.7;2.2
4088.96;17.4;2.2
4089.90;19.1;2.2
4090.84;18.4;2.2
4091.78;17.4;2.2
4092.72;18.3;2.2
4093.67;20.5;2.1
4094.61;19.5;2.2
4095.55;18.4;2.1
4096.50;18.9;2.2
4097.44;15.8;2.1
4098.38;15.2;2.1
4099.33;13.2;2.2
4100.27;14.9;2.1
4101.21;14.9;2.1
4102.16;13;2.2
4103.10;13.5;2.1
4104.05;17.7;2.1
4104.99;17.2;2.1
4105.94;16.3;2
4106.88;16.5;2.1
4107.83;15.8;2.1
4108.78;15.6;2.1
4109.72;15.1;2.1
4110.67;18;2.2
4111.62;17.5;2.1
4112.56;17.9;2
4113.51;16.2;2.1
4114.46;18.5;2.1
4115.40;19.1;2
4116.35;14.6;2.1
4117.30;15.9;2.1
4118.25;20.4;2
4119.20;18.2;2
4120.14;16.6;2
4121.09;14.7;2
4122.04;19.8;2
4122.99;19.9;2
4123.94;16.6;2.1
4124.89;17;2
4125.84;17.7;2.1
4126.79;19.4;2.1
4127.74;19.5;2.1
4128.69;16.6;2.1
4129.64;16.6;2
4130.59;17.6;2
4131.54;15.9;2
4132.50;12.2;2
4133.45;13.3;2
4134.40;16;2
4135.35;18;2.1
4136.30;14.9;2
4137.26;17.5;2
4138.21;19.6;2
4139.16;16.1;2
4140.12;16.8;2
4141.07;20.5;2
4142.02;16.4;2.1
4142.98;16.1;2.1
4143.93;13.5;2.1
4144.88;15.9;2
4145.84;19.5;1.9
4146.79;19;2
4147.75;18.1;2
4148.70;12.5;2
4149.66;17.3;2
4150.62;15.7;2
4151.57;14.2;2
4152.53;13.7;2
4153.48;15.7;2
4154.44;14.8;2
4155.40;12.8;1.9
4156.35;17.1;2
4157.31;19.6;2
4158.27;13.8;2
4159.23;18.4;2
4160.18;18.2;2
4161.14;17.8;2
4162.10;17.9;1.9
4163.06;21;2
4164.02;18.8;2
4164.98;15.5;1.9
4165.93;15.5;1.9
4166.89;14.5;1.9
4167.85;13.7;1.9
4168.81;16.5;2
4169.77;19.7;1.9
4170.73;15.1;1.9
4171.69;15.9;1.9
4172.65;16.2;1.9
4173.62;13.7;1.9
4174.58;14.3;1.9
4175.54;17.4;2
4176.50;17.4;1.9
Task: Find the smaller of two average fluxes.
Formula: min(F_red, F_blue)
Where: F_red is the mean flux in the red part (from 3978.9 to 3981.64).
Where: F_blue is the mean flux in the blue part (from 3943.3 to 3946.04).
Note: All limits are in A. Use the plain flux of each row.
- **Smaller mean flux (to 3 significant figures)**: 11.4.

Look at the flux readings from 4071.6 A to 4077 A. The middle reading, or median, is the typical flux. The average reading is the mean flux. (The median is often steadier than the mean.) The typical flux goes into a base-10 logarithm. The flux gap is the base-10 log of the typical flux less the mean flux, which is -15.8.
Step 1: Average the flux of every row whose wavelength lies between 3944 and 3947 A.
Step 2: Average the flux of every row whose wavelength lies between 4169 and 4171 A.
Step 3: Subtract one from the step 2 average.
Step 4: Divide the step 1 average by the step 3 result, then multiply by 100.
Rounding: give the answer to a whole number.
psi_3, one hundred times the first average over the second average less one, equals 67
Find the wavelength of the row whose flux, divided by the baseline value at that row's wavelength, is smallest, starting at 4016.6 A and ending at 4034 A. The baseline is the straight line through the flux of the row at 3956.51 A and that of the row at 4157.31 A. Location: 4017.10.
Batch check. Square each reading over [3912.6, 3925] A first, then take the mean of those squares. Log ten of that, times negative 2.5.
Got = -5.34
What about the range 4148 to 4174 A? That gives -6.06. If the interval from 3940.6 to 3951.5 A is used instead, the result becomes -5.31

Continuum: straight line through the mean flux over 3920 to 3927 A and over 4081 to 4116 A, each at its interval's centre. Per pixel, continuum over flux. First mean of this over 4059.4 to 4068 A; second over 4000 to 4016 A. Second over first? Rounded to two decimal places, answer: 0.86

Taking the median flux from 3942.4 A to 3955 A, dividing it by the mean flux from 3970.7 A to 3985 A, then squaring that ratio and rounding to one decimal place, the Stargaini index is 1.0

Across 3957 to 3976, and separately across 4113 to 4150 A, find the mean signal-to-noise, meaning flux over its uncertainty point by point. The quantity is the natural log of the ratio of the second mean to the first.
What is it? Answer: 0.79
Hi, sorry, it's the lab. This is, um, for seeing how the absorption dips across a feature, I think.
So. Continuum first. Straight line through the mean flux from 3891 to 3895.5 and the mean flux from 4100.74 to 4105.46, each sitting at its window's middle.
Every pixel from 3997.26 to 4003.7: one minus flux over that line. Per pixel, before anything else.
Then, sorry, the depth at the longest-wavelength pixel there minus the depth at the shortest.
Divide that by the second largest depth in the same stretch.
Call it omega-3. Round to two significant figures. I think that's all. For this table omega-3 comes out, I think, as 2.3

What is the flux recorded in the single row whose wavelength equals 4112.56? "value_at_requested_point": 17.9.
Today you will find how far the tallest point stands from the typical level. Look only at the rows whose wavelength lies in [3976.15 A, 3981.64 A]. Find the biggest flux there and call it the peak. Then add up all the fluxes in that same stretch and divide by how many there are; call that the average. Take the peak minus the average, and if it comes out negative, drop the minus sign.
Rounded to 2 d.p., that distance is 2.22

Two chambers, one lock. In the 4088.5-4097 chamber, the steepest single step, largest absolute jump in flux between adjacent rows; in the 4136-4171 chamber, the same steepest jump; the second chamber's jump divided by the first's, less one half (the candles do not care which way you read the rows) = 2.1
